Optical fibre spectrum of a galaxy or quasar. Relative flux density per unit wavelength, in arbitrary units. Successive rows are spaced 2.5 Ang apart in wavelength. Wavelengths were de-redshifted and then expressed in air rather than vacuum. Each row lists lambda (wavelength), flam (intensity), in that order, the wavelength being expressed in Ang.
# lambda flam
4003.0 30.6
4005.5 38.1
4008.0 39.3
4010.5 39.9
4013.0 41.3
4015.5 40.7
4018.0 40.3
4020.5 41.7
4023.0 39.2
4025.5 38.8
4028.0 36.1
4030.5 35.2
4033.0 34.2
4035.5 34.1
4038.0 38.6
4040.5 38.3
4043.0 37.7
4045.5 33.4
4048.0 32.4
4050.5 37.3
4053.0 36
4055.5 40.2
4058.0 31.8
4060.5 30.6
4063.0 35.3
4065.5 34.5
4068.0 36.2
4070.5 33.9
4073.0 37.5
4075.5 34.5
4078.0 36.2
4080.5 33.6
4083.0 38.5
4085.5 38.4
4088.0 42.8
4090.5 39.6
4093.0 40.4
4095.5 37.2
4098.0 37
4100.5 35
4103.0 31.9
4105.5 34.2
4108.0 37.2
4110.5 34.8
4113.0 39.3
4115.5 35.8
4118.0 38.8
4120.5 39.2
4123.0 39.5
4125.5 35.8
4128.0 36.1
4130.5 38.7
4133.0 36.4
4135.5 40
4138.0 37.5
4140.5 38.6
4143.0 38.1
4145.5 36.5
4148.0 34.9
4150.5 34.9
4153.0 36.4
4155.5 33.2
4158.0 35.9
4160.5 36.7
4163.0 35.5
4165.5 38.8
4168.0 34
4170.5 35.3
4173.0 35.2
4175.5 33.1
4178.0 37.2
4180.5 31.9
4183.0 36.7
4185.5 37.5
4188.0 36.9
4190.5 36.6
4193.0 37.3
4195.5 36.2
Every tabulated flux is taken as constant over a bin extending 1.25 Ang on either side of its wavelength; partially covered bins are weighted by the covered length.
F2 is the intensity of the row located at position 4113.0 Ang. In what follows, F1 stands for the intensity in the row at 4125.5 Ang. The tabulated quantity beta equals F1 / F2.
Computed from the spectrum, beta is 0.91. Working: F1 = 35.8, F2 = 39.3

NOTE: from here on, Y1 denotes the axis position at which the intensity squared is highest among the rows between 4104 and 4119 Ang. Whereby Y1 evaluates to 4113.0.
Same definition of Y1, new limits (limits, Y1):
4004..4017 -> 4013.0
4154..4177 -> 4165.5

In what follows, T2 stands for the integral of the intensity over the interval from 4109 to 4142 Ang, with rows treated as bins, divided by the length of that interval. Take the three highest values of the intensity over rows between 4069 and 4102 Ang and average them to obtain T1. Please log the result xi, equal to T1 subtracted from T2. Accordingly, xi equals -3.2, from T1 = 40.9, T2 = 37.7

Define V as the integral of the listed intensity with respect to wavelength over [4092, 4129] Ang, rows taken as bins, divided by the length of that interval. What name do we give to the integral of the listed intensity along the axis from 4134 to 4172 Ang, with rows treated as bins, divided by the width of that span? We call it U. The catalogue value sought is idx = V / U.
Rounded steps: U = 36.4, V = 36.8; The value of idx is 1.01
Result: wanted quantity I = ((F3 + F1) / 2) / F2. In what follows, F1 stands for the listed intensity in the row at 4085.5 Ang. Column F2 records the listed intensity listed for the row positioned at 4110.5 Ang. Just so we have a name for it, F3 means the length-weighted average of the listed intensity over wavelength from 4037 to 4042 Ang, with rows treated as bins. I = 1.10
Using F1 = 38.4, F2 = 34.8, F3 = 38.4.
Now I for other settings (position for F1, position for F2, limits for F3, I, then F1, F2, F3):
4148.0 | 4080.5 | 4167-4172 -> 1.04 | 34.9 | 33.6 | 34.7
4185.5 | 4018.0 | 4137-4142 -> 0.94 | 37.5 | 40.3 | 38.1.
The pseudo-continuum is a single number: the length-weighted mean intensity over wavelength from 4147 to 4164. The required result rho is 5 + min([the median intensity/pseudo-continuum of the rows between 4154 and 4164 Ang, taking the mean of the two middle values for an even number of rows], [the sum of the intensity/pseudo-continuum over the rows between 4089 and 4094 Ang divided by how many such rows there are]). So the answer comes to 6.01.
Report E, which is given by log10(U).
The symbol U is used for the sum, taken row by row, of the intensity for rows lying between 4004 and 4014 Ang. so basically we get 2.200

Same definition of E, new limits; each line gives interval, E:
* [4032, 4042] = 2.162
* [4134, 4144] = 2.188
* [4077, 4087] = 2.166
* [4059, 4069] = 2.135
